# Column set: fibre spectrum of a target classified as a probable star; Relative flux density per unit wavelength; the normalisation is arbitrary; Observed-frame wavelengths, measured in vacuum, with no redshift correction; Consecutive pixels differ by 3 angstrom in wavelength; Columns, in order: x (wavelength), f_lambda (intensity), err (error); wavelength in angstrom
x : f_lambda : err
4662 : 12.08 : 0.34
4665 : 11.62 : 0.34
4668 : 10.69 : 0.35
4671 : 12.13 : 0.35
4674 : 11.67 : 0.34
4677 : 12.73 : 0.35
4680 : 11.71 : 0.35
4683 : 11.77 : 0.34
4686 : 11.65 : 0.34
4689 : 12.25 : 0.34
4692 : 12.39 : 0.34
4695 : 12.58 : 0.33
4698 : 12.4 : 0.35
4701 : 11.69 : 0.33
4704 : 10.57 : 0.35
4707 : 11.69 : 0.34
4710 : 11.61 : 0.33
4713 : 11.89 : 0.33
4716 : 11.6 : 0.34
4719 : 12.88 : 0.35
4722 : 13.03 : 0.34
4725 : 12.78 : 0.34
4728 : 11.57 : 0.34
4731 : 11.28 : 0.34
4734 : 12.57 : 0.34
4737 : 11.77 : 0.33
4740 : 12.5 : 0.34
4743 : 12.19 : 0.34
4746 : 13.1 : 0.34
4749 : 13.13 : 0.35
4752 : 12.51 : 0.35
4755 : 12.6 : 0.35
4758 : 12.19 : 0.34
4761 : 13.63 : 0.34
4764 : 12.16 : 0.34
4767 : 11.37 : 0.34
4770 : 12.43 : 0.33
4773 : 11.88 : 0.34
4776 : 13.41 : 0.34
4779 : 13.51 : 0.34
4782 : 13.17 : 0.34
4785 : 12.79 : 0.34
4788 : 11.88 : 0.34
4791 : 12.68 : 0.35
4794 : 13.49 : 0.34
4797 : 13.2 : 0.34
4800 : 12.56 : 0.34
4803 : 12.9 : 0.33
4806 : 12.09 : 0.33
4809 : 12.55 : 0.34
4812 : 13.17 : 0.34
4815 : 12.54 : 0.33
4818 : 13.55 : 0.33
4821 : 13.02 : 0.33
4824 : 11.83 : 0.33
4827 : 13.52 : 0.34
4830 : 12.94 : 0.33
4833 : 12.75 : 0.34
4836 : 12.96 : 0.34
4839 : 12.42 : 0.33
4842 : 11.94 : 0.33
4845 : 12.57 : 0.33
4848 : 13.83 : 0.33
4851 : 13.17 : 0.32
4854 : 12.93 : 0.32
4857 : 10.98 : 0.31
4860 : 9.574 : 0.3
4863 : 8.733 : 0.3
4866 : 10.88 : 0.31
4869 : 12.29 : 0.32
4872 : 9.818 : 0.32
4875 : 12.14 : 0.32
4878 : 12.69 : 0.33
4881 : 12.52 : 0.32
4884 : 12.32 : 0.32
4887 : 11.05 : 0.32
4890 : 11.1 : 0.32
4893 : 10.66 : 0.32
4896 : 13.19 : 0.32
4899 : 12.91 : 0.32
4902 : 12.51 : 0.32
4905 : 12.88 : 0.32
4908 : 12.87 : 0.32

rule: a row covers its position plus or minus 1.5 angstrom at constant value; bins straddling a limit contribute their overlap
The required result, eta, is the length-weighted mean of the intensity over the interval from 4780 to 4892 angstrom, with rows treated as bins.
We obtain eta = 12.3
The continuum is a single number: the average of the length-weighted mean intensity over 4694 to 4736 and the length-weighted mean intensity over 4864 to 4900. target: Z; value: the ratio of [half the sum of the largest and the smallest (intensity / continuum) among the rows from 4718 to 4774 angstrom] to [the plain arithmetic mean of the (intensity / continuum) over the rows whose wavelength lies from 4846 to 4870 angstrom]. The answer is 1.08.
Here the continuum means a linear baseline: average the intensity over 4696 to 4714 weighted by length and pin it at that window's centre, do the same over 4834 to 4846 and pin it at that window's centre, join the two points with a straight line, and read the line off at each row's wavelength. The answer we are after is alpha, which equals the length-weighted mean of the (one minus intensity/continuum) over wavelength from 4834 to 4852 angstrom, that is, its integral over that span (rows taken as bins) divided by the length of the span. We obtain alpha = -0.024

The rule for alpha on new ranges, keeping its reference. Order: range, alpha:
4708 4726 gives -0.045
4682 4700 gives -0.051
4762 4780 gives -0.033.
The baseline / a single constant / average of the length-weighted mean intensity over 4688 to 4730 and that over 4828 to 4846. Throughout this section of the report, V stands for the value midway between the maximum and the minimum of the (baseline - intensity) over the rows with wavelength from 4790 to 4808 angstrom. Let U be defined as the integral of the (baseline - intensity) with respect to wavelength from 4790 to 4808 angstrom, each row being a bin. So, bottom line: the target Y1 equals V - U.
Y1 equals 8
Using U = -9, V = -0.5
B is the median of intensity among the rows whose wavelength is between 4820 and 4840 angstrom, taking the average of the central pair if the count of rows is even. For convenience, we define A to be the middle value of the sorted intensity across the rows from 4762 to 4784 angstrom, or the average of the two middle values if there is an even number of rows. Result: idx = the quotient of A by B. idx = 0.96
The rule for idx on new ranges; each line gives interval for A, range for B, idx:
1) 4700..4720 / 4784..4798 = 0.91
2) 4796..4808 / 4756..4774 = 1.05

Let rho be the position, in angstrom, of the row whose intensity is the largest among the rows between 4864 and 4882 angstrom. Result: 4878 angstrom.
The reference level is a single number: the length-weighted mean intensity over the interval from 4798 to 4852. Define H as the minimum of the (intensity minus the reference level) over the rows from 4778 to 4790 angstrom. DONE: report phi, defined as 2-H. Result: 2.9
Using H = -0.9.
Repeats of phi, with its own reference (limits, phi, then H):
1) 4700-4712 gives 4.2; -2.2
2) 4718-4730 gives 3.2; -1.2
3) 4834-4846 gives 2.9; -0.9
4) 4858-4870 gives 6.1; -4.1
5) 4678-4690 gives 3.1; -1.1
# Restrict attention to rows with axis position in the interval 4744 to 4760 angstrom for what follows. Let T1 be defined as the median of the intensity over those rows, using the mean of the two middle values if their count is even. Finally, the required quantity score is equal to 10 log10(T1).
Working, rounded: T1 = 12.6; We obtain 11.0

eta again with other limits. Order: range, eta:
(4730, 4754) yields 12.4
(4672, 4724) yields 12.0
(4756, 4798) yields 12.7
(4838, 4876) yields 11.6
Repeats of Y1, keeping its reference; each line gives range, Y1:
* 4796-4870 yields 2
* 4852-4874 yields -32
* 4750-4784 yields 10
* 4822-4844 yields 6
